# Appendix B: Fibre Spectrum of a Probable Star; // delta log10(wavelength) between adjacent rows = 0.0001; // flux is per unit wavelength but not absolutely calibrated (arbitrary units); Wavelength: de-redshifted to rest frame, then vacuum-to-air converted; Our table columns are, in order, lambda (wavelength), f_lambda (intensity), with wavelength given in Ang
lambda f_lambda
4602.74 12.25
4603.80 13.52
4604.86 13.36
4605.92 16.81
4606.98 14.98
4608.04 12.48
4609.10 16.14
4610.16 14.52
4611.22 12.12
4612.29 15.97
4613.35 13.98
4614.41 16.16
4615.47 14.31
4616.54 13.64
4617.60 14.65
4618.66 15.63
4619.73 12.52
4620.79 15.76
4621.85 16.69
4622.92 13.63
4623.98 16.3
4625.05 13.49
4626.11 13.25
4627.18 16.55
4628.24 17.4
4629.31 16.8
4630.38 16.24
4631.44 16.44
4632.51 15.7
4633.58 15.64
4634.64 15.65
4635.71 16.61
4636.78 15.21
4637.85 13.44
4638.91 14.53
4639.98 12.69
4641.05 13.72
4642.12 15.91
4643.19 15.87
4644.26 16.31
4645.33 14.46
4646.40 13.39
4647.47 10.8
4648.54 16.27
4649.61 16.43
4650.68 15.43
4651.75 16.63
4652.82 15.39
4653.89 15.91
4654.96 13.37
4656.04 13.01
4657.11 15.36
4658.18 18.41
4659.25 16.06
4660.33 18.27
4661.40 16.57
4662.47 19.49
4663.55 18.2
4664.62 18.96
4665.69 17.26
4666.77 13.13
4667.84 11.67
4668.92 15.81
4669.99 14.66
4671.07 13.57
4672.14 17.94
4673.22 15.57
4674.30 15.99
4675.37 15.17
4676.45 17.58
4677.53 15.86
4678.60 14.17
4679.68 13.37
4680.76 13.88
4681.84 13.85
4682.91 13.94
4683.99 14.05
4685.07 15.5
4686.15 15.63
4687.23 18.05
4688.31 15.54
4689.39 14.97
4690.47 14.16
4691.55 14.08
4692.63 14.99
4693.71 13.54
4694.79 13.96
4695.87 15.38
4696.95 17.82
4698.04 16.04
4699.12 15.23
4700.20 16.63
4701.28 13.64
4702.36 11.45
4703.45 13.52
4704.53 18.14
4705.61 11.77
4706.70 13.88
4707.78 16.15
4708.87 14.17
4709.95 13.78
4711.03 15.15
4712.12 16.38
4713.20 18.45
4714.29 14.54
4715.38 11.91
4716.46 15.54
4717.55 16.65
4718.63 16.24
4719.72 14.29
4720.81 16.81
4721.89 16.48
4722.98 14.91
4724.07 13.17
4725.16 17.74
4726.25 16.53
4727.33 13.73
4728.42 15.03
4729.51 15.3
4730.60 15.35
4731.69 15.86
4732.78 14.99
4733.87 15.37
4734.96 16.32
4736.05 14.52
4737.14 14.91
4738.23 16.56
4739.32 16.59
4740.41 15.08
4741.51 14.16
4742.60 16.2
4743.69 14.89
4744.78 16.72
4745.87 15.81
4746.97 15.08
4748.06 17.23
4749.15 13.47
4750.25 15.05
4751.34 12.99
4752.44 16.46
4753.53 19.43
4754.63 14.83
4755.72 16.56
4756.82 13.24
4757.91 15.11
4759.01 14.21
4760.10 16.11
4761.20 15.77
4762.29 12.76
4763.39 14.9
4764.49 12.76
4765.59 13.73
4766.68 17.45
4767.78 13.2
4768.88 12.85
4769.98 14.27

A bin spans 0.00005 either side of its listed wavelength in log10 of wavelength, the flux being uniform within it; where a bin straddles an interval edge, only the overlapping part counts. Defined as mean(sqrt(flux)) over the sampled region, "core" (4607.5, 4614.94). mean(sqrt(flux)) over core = 3.80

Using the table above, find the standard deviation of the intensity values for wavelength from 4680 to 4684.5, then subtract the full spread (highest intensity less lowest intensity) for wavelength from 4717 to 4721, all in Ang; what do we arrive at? -2.4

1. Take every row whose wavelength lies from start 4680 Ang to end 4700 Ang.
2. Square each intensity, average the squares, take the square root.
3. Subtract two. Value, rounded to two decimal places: 13.09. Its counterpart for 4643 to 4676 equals 13.79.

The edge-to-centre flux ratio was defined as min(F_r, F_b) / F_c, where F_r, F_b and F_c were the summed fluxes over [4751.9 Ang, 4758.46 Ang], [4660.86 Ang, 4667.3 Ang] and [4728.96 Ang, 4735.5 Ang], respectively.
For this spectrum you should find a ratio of 1.03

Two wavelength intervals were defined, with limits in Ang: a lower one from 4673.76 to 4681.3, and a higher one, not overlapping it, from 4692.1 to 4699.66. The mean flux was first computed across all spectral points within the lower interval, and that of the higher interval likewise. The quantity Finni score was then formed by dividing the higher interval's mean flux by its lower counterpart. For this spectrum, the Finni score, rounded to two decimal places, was 1.01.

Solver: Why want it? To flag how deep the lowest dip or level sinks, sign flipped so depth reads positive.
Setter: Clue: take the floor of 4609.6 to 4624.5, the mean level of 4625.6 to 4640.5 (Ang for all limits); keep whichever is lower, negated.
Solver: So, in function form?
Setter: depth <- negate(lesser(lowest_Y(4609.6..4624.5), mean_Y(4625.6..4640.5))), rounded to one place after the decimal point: -12.1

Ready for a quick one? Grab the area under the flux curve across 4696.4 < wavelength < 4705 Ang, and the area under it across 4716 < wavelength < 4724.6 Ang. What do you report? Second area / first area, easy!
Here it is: 1.02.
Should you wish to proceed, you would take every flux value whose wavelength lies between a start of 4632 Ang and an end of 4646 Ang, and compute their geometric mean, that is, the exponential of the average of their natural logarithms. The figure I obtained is 15.0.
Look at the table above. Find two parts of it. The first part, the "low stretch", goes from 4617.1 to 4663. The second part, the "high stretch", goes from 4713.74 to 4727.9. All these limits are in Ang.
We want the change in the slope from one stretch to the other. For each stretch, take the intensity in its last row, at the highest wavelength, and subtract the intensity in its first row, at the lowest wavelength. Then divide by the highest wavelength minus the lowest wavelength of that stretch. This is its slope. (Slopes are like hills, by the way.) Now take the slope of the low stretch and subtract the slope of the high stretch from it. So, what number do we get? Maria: 0.17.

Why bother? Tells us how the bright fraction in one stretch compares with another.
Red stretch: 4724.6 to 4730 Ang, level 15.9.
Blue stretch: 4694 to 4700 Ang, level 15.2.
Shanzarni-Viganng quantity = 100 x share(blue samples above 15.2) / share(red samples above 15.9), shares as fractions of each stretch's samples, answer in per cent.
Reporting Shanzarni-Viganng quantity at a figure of 200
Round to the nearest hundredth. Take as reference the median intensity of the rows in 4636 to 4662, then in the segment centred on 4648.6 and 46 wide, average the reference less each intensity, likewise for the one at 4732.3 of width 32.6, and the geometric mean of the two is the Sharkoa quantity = 0.13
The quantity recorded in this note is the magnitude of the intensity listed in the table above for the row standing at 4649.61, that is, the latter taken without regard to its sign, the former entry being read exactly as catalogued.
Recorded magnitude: 16.4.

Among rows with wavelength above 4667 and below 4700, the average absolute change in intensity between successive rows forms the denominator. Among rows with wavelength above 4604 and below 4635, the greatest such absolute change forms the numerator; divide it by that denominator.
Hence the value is 2.9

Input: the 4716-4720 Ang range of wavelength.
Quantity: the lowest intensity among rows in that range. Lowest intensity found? 14.29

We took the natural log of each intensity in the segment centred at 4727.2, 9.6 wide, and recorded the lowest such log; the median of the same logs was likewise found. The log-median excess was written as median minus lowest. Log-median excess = 0.15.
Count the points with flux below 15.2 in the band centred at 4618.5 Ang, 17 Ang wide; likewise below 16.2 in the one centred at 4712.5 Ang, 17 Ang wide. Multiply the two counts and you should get 100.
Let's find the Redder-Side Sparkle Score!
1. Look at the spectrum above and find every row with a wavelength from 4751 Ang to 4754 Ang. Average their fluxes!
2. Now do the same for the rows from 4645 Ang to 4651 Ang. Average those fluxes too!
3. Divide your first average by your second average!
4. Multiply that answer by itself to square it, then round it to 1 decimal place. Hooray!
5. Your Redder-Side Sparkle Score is 1.3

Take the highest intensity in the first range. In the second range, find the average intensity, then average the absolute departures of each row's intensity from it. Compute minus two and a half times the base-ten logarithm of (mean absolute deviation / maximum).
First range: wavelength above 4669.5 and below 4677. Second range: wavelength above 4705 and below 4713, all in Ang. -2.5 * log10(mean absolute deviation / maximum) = 2.9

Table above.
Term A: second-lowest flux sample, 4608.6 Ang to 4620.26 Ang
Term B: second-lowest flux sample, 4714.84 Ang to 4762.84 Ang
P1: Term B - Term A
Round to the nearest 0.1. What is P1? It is 0.2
